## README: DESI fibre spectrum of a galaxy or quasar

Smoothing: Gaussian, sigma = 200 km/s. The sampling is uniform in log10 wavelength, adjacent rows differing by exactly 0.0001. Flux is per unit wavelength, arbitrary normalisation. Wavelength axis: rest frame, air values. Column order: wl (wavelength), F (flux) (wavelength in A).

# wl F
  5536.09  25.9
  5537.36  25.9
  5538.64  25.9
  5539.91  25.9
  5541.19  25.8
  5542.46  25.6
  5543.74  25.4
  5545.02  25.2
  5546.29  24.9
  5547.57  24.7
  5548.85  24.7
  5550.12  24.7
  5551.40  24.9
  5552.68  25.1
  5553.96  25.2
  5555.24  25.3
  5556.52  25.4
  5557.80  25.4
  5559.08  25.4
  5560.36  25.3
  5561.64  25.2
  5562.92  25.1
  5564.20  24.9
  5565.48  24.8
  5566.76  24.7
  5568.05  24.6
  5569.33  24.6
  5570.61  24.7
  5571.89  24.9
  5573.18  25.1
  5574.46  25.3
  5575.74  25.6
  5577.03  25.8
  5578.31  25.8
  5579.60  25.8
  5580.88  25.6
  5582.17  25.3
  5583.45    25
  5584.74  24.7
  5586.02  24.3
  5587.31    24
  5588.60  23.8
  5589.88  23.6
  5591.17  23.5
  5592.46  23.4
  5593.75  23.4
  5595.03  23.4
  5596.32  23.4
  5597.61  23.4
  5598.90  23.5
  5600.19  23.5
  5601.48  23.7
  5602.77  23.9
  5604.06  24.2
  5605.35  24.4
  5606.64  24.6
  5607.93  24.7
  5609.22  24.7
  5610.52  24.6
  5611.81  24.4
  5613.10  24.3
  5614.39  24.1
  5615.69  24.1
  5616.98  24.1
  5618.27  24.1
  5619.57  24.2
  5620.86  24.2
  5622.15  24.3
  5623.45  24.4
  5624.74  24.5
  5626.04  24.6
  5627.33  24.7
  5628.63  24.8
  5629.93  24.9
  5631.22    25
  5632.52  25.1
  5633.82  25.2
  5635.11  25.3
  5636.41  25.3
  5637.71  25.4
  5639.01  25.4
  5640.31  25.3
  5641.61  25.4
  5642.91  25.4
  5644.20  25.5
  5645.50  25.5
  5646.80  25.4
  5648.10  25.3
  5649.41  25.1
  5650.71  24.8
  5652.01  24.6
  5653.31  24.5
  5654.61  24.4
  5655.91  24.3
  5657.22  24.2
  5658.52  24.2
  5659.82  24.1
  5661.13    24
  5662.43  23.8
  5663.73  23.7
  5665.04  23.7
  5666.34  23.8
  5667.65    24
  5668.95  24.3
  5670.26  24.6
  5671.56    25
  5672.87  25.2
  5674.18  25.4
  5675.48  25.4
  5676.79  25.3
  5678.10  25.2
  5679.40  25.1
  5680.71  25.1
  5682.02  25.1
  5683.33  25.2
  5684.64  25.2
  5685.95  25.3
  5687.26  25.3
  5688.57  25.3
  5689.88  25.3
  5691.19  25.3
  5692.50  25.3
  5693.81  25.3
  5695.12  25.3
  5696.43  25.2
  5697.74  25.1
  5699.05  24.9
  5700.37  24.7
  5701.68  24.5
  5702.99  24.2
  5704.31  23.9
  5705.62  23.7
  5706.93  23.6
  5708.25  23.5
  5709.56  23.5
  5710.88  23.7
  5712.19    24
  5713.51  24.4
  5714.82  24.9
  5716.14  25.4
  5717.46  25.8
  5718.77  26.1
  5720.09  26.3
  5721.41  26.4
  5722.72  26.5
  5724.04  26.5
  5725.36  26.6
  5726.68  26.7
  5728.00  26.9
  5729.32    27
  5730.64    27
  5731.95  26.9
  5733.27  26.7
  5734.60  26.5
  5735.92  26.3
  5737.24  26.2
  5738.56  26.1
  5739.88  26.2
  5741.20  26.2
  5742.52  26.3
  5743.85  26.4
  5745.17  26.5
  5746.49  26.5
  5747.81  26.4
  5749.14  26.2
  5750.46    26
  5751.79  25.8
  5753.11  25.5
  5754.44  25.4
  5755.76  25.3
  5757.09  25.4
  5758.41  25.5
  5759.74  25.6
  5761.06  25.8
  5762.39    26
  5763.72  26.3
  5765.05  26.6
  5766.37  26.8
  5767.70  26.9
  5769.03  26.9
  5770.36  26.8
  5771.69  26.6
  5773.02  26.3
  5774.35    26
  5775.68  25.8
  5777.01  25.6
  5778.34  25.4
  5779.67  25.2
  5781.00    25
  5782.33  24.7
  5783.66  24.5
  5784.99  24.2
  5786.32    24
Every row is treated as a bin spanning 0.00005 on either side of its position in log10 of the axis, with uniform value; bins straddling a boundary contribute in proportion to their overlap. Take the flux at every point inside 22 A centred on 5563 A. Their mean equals 25.0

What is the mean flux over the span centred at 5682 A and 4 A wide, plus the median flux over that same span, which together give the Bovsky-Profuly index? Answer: 50.2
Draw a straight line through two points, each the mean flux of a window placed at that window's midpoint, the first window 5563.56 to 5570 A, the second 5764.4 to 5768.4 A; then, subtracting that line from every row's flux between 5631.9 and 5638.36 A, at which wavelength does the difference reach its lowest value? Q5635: 5632.52 A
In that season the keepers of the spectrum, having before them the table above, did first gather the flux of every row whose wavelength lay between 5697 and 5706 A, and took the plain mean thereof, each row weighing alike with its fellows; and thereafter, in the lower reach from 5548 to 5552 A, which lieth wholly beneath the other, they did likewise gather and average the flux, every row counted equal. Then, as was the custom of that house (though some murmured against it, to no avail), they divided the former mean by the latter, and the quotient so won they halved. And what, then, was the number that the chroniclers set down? 0.493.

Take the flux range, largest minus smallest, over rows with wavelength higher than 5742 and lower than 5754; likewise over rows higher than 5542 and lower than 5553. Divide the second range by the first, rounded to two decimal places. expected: 0.90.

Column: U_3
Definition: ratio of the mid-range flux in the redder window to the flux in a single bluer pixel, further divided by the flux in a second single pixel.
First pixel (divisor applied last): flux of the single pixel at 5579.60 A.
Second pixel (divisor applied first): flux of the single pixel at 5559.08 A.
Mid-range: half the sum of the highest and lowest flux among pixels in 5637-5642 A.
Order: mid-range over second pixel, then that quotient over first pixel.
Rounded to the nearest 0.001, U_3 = 0.039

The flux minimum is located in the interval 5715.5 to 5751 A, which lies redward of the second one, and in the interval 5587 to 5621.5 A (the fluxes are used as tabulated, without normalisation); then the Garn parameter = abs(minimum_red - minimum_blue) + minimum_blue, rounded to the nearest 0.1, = 25.4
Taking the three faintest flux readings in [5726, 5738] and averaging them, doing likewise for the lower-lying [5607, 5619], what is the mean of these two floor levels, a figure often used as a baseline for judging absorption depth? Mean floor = 25.2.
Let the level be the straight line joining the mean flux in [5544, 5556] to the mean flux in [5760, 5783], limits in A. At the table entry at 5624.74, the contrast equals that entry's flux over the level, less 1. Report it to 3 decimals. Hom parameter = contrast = -0.033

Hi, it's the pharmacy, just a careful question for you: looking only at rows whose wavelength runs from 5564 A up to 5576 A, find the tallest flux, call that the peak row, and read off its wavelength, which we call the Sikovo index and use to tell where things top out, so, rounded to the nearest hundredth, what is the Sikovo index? 5575.74 A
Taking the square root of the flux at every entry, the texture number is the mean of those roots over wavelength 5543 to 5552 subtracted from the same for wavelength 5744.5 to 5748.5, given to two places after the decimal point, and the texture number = 0.15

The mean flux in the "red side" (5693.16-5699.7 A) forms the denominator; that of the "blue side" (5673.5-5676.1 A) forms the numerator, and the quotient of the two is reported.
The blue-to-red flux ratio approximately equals 1.01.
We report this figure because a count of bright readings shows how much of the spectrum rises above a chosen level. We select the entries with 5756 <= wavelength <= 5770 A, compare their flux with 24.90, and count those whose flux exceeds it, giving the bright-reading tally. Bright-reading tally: 10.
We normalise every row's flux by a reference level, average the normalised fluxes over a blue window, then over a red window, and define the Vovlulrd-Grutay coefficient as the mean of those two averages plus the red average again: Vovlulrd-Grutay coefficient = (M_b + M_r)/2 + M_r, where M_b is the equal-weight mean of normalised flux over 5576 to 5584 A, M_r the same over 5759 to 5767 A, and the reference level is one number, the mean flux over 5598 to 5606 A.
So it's 2.18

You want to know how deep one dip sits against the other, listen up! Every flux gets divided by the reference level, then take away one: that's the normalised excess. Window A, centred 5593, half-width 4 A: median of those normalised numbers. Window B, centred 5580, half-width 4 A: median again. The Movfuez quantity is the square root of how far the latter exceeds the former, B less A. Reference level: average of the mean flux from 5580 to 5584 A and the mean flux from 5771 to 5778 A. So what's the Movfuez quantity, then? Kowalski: 0.30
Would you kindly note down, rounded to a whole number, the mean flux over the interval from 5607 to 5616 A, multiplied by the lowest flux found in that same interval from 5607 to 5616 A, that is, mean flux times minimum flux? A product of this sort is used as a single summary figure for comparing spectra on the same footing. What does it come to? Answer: 588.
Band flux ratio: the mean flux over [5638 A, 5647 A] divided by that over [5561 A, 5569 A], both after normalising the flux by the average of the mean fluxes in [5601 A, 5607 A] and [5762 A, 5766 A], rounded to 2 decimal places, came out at 1.02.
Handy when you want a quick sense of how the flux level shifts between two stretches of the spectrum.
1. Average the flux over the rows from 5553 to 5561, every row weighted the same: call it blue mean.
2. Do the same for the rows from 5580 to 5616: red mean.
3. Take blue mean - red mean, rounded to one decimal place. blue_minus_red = 1.2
